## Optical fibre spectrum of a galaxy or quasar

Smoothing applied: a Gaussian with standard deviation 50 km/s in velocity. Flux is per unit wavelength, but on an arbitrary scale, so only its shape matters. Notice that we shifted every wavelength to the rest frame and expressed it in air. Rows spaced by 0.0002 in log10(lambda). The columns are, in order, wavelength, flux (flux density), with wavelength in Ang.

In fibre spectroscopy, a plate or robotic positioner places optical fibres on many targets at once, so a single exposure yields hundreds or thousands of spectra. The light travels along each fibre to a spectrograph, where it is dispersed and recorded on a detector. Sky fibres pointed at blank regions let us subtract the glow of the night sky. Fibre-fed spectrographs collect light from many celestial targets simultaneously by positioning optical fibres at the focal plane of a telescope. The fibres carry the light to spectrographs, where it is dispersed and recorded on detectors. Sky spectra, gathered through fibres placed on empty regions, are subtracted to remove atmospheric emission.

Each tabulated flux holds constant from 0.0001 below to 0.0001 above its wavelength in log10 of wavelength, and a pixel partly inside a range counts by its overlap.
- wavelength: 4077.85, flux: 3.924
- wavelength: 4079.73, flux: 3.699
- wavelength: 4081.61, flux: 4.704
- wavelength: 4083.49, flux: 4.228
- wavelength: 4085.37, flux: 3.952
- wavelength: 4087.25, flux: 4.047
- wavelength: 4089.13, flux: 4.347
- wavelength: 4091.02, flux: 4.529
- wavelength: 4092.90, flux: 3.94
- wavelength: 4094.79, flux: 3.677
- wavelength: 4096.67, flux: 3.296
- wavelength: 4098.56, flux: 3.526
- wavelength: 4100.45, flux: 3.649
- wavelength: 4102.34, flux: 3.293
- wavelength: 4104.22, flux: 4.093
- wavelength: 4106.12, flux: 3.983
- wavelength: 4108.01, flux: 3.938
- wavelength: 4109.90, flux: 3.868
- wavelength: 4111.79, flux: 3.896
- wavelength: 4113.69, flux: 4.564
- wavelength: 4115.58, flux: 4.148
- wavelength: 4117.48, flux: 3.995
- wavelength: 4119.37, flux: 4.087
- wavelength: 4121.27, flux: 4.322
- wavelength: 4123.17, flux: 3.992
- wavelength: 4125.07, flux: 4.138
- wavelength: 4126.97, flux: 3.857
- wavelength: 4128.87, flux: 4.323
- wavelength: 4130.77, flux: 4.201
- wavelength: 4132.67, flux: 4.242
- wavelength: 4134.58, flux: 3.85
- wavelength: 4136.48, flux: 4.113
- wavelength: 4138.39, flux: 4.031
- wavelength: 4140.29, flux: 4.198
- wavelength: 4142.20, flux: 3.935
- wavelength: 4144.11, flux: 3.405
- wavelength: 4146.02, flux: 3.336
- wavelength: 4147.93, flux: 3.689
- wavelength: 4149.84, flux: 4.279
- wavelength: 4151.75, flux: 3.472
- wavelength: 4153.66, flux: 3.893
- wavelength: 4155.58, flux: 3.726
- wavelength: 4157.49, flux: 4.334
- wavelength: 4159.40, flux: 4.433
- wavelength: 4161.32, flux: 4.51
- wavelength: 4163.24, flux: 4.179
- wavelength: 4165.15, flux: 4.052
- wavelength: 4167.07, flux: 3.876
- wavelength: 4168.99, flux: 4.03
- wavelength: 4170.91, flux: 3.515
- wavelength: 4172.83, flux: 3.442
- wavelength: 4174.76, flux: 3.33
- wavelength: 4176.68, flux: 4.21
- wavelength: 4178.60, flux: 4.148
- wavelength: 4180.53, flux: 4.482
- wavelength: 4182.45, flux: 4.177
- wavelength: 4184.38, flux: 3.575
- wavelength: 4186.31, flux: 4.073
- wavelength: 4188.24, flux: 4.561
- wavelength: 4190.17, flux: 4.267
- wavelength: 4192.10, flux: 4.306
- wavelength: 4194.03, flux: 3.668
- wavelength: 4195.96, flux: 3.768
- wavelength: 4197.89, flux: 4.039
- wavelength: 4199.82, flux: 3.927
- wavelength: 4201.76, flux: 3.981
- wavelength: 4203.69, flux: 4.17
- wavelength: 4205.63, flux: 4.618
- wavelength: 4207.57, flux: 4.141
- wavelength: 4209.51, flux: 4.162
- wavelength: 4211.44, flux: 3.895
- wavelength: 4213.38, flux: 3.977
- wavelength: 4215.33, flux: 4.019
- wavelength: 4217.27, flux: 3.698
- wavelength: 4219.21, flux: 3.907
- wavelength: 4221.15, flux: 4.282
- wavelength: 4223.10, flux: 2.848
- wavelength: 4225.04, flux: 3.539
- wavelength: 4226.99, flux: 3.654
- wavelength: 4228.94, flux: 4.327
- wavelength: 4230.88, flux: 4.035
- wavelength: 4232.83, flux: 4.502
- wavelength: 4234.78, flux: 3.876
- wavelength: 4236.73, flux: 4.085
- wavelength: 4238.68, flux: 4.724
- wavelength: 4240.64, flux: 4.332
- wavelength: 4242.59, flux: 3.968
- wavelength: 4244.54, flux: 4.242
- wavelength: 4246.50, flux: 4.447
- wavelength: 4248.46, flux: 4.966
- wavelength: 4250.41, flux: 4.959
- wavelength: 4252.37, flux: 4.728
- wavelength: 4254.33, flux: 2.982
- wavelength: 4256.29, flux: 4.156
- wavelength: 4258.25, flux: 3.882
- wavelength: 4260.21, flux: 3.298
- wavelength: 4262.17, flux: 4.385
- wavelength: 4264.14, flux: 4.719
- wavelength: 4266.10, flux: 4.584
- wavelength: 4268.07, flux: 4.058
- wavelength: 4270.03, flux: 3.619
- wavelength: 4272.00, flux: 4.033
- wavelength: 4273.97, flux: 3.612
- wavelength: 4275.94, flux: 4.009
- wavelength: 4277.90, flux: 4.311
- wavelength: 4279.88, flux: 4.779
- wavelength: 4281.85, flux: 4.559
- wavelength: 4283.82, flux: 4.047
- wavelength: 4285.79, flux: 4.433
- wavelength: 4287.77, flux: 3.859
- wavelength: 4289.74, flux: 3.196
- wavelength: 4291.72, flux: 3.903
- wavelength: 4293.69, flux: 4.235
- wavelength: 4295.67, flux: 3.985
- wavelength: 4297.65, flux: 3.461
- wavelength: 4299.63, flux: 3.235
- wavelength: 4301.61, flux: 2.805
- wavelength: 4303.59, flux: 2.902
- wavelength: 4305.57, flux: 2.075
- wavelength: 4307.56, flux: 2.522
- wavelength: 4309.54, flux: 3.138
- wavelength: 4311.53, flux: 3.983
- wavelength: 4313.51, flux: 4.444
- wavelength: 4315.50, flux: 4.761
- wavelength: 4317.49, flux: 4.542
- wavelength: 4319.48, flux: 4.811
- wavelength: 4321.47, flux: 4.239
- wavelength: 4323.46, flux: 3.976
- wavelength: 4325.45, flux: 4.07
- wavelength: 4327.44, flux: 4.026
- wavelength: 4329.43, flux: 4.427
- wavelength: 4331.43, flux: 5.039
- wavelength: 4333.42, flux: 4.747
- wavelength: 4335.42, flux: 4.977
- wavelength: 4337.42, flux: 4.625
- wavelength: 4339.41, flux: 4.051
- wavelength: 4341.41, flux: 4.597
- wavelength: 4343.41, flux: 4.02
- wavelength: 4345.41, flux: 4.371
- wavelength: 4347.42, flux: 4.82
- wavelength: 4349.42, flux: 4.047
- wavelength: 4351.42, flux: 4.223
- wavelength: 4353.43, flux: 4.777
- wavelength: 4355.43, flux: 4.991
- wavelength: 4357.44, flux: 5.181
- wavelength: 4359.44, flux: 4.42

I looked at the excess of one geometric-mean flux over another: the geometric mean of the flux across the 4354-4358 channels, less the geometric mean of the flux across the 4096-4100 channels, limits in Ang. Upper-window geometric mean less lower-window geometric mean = 1.7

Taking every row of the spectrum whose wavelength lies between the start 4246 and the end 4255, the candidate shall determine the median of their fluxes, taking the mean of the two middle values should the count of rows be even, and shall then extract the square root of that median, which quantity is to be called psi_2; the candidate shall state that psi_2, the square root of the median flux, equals 2.17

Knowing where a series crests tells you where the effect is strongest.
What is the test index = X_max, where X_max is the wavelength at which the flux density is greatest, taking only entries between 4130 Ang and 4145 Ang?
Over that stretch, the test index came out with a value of 4132.67 Ang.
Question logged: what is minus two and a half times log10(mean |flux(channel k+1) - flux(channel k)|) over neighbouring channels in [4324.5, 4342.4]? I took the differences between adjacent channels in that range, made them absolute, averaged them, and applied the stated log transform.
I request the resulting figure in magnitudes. 1.0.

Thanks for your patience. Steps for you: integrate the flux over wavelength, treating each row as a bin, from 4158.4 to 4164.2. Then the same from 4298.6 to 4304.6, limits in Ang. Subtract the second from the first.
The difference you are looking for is 7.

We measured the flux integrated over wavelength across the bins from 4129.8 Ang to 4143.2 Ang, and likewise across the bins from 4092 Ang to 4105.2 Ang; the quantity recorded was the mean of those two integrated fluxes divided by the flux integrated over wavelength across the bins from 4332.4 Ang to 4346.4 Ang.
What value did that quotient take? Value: 0.82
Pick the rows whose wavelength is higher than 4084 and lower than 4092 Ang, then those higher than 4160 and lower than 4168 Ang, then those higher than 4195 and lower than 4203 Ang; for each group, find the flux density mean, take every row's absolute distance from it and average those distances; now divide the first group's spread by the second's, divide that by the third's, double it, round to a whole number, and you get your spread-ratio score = 28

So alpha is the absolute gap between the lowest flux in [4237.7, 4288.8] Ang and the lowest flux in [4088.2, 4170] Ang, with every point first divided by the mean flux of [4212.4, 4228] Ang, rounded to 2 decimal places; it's 0.08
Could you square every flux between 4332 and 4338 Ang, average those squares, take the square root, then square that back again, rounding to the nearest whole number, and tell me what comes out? 23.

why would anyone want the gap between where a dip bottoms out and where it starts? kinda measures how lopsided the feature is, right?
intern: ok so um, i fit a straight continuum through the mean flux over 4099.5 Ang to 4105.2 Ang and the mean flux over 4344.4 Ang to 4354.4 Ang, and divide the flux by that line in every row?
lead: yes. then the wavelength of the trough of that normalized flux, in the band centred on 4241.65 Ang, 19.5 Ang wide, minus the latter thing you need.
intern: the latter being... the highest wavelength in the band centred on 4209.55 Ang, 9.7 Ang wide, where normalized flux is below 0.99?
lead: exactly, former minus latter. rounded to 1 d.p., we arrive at 21.4 Ang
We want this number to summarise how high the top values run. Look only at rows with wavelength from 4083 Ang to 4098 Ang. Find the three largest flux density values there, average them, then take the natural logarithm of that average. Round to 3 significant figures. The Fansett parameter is 1.47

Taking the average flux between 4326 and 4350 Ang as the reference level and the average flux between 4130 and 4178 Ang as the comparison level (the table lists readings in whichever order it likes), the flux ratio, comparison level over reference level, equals 0.88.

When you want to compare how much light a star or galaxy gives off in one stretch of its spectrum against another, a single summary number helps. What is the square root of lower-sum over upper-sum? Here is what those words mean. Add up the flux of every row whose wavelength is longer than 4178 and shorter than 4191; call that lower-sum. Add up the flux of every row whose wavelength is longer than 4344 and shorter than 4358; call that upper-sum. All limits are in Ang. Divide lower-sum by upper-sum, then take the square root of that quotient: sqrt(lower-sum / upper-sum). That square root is 0.95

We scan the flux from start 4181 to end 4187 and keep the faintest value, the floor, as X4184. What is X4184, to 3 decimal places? 3.575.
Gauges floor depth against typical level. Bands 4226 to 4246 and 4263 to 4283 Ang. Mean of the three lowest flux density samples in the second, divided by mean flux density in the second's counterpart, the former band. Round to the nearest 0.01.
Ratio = 0.90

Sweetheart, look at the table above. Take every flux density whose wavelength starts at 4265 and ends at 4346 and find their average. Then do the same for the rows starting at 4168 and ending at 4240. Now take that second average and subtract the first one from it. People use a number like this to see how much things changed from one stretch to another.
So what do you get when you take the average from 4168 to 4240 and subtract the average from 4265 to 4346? -0.03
